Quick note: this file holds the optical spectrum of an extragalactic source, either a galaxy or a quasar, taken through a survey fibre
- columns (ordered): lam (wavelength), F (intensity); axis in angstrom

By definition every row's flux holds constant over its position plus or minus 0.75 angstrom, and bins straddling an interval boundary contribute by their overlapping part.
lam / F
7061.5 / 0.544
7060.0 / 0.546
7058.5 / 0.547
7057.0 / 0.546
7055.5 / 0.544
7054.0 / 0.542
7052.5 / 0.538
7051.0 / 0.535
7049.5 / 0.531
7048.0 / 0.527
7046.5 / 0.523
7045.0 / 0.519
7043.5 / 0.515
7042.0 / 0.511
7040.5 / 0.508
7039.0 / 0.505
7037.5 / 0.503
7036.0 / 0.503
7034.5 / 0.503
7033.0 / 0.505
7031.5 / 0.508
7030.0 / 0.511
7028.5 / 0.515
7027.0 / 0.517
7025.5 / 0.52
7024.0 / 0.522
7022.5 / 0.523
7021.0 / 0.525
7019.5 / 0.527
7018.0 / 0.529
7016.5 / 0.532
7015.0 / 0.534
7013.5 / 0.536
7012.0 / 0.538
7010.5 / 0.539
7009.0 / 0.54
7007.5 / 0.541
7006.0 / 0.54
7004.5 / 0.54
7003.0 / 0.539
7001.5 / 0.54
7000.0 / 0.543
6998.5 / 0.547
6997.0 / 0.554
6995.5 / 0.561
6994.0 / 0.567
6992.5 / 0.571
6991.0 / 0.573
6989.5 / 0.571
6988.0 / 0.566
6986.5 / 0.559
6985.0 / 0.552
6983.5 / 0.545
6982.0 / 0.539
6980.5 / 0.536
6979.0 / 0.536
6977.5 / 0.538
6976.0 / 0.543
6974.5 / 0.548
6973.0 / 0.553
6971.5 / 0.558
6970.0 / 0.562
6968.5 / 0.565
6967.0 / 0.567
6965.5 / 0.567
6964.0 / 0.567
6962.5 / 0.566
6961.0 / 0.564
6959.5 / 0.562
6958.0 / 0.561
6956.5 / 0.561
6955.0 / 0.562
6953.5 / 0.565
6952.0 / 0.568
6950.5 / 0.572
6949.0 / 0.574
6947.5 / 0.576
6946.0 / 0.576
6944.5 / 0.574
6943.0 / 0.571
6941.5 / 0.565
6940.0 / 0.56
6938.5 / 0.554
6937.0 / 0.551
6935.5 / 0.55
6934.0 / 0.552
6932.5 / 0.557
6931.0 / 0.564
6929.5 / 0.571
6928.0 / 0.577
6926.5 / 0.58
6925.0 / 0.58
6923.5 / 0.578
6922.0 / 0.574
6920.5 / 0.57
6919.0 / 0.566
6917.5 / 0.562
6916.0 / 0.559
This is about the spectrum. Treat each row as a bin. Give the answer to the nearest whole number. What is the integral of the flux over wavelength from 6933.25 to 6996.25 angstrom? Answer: 35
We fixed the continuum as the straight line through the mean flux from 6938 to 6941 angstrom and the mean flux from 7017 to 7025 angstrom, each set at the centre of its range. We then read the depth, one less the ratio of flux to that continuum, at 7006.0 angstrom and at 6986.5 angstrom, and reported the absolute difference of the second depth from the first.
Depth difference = 0.021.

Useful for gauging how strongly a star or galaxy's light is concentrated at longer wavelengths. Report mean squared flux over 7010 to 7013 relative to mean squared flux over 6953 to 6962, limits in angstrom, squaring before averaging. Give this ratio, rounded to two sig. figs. 0.92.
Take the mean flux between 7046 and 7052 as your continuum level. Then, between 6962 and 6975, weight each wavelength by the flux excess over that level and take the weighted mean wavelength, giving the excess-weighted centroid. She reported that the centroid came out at 6967.8 angstrom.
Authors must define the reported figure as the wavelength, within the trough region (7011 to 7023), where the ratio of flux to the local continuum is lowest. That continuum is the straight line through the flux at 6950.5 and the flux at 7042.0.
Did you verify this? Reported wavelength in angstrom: 7022.5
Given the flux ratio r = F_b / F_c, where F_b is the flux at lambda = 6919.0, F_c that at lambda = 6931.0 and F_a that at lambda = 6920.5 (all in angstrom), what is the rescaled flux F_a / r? 0.568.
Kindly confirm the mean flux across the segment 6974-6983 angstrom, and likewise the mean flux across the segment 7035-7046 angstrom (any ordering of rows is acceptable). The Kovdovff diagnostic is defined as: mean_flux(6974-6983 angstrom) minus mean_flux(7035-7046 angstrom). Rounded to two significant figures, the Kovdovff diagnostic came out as 0.031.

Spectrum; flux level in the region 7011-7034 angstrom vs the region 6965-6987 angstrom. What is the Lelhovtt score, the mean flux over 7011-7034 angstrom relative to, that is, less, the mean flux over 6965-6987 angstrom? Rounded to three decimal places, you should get -0.028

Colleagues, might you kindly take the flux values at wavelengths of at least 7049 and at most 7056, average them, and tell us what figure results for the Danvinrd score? 0.538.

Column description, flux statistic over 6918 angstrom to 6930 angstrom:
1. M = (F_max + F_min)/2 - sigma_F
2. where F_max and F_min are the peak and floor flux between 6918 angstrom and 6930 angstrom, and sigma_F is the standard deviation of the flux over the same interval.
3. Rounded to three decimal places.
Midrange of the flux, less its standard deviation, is 0.568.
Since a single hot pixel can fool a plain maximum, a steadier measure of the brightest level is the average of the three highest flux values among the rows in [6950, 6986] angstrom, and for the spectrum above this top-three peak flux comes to 0.569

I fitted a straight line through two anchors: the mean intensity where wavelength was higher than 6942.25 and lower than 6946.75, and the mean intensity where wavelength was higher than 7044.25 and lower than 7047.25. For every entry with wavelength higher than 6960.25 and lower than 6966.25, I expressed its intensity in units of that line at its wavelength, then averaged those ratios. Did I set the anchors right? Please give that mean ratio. 1.00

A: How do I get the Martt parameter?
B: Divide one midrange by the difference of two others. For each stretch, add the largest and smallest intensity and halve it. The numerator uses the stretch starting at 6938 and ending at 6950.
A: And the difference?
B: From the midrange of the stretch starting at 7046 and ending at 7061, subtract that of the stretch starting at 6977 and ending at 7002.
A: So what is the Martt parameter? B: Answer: -29.0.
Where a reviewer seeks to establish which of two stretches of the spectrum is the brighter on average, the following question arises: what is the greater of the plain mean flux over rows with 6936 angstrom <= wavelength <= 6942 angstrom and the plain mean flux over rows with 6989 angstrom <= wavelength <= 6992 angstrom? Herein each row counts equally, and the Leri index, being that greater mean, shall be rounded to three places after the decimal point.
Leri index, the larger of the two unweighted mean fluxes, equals 0.572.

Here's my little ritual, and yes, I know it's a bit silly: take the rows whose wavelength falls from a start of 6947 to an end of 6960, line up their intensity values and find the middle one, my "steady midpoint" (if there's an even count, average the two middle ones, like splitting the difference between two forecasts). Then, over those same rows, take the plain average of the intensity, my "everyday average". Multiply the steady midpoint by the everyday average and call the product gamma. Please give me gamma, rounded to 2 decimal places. 0.32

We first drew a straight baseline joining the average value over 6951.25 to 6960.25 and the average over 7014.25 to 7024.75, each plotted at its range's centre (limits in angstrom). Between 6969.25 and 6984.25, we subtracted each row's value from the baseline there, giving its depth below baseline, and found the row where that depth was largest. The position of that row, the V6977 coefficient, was 6979.0 angstrom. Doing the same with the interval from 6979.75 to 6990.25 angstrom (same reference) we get 6980.5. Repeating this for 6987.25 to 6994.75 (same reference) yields 6988.0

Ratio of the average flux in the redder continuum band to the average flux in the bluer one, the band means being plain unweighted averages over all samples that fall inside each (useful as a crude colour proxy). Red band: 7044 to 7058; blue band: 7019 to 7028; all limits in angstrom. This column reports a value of 1.02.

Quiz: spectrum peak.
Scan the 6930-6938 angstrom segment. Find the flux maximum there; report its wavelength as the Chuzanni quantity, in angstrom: 6931.0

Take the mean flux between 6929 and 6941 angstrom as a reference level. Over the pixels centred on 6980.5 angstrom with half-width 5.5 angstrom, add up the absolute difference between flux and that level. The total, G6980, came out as 0.11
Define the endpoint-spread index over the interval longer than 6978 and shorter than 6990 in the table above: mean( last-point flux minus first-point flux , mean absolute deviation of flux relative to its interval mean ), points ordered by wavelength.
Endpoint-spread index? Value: 0.023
